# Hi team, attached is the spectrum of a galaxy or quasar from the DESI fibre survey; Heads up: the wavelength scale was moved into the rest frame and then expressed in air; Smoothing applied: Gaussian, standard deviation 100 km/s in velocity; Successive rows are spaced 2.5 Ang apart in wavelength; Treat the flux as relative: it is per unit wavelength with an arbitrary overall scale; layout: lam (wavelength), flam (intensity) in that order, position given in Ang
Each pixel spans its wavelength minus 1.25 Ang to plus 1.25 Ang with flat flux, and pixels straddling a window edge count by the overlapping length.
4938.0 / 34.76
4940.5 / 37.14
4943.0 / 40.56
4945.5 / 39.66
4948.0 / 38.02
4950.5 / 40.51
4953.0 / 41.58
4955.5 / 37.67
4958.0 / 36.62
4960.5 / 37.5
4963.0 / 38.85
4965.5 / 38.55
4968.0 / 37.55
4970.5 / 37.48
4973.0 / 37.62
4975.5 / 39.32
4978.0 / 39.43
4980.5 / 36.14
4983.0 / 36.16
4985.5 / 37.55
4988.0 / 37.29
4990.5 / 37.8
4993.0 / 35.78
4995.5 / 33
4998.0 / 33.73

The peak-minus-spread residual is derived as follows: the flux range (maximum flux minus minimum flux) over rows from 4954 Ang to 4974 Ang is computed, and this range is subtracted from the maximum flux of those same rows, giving 36.6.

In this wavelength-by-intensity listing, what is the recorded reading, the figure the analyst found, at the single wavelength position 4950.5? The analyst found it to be 40.51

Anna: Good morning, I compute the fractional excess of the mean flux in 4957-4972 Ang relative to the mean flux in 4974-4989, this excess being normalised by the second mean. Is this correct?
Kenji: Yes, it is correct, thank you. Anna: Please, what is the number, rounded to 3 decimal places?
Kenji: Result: 0.003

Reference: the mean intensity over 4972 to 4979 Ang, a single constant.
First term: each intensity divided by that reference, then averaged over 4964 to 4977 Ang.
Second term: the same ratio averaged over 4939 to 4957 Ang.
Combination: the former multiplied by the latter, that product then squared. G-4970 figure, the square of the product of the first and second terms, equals 0.99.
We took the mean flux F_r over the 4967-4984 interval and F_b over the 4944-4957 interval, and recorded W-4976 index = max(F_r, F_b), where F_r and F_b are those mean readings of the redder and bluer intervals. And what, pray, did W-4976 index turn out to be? 39.5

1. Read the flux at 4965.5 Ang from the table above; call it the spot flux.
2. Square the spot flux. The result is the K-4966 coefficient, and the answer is 1486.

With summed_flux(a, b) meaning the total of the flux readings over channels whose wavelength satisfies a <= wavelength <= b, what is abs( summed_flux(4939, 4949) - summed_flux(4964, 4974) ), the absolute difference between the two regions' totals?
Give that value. 4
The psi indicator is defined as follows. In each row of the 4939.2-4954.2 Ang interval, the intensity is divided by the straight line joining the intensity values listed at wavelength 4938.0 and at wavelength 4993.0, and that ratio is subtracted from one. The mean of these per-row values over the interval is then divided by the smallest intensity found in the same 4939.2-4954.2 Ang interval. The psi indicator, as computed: -0.0036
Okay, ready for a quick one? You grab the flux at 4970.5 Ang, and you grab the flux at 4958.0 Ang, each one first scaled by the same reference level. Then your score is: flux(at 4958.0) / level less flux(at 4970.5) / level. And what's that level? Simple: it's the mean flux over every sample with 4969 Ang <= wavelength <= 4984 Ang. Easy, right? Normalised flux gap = -0.02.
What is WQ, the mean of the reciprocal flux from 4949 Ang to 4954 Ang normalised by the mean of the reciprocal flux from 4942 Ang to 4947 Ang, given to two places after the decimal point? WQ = 0.98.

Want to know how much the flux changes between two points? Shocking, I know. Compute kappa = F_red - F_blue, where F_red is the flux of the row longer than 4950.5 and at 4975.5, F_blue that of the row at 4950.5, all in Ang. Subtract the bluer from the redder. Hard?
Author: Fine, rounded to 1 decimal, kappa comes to -1.2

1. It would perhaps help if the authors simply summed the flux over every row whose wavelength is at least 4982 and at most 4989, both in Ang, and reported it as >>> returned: 111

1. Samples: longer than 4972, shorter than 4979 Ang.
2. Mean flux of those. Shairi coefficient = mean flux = 38.8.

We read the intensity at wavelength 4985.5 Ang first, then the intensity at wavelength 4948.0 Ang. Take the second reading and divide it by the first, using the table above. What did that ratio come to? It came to 1.01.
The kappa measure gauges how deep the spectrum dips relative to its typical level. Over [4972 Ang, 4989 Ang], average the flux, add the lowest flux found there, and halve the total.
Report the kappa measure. 36.9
